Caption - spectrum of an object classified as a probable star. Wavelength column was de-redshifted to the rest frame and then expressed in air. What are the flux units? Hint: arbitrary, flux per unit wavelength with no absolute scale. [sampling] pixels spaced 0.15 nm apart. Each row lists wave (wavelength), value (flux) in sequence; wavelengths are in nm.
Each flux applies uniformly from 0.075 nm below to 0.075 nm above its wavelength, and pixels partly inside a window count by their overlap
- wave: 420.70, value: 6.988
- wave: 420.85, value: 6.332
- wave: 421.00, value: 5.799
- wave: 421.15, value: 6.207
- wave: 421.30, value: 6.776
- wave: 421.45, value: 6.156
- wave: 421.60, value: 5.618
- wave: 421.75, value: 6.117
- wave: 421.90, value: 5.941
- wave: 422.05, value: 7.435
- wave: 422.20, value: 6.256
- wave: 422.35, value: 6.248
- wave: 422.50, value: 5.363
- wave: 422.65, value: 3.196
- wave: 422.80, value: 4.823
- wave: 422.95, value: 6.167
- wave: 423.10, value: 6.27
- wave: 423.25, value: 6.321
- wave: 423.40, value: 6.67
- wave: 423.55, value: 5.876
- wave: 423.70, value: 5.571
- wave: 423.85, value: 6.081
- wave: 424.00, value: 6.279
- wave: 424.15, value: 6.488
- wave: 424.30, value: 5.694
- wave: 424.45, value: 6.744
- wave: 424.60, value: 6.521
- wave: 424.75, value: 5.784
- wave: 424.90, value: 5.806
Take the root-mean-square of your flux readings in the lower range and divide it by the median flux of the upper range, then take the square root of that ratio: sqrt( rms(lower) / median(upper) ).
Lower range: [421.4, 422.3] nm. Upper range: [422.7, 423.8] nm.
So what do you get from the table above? 1.01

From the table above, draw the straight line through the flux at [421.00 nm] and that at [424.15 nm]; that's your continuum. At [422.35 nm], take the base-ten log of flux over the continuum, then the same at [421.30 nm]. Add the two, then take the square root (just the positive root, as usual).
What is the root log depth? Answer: 0.27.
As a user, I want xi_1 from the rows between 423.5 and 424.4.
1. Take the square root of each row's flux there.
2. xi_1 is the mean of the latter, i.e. 2.45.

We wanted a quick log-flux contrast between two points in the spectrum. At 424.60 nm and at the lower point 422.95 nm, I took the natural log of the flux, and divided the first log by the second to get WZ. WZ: 1.03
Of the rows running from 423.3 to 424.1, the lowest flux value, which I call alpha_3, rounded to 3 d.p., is 5.571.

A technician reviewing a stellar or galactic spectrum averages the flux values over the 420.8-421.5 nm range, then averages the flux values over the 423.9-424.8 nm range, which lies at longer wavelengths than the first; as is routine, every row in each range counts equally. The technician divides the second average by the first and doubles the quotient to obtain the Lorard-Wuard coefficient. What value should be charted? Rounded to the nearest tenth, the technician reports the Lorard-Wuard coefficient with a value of 2.0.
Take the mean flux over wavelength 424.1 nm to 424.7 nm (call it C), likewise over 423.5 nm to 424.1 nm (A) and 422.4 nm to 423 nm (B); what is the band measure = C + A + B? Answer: 17.2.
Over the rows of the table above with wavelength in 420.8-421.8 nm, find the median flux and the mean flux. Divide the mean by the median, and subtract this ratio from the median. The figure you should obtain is 5.16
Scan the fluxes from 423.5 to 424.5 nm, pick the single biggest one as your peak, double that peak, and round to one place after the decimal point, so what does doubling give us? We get 13.5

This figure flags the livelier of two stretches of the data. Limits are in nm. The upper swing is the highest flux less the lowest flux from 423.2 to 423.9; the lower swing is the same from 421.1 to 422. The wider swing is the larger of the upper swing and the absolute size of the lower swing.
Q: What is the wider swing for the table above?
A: 1.16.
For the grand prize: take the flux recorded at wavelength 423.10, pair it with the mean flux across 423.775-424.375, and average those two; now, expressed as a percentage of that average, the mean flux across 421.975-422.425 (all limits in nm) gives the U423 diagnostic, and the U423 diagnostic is 107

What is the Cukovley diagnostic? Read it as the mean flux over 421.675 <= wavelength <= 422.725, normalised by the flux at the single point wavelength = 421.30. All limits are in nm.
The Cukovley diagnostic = 0.86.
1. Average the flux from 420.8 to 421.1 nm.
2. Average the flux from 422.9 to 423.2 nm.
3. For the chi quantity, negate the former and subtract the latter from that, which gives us -12.3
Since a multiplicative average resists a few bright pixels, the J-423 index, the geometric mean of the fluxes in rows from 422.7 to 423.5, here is 6.01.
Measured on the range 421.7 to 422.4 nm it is 6.38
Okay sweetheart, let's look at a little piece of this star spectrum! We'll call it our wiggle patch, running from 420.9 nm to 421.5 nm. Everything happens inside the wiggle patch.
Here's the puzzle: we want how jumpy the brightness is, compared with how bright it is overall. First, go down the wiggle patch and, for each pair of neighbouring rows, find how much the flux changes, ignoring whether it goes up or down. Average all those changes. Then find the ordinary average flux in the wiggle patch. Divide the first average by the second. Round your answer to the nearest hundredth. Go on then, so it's 0.09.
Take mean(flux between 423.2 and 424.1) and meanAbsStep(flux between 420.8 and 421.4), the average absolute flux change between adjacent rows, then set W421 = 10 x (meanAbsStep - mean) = -56.3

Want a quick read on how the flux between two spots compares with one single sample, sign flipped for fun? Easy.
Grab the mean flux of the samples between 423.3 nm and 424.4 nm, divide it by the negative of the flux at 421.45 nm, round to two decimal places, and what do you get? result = -0.99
